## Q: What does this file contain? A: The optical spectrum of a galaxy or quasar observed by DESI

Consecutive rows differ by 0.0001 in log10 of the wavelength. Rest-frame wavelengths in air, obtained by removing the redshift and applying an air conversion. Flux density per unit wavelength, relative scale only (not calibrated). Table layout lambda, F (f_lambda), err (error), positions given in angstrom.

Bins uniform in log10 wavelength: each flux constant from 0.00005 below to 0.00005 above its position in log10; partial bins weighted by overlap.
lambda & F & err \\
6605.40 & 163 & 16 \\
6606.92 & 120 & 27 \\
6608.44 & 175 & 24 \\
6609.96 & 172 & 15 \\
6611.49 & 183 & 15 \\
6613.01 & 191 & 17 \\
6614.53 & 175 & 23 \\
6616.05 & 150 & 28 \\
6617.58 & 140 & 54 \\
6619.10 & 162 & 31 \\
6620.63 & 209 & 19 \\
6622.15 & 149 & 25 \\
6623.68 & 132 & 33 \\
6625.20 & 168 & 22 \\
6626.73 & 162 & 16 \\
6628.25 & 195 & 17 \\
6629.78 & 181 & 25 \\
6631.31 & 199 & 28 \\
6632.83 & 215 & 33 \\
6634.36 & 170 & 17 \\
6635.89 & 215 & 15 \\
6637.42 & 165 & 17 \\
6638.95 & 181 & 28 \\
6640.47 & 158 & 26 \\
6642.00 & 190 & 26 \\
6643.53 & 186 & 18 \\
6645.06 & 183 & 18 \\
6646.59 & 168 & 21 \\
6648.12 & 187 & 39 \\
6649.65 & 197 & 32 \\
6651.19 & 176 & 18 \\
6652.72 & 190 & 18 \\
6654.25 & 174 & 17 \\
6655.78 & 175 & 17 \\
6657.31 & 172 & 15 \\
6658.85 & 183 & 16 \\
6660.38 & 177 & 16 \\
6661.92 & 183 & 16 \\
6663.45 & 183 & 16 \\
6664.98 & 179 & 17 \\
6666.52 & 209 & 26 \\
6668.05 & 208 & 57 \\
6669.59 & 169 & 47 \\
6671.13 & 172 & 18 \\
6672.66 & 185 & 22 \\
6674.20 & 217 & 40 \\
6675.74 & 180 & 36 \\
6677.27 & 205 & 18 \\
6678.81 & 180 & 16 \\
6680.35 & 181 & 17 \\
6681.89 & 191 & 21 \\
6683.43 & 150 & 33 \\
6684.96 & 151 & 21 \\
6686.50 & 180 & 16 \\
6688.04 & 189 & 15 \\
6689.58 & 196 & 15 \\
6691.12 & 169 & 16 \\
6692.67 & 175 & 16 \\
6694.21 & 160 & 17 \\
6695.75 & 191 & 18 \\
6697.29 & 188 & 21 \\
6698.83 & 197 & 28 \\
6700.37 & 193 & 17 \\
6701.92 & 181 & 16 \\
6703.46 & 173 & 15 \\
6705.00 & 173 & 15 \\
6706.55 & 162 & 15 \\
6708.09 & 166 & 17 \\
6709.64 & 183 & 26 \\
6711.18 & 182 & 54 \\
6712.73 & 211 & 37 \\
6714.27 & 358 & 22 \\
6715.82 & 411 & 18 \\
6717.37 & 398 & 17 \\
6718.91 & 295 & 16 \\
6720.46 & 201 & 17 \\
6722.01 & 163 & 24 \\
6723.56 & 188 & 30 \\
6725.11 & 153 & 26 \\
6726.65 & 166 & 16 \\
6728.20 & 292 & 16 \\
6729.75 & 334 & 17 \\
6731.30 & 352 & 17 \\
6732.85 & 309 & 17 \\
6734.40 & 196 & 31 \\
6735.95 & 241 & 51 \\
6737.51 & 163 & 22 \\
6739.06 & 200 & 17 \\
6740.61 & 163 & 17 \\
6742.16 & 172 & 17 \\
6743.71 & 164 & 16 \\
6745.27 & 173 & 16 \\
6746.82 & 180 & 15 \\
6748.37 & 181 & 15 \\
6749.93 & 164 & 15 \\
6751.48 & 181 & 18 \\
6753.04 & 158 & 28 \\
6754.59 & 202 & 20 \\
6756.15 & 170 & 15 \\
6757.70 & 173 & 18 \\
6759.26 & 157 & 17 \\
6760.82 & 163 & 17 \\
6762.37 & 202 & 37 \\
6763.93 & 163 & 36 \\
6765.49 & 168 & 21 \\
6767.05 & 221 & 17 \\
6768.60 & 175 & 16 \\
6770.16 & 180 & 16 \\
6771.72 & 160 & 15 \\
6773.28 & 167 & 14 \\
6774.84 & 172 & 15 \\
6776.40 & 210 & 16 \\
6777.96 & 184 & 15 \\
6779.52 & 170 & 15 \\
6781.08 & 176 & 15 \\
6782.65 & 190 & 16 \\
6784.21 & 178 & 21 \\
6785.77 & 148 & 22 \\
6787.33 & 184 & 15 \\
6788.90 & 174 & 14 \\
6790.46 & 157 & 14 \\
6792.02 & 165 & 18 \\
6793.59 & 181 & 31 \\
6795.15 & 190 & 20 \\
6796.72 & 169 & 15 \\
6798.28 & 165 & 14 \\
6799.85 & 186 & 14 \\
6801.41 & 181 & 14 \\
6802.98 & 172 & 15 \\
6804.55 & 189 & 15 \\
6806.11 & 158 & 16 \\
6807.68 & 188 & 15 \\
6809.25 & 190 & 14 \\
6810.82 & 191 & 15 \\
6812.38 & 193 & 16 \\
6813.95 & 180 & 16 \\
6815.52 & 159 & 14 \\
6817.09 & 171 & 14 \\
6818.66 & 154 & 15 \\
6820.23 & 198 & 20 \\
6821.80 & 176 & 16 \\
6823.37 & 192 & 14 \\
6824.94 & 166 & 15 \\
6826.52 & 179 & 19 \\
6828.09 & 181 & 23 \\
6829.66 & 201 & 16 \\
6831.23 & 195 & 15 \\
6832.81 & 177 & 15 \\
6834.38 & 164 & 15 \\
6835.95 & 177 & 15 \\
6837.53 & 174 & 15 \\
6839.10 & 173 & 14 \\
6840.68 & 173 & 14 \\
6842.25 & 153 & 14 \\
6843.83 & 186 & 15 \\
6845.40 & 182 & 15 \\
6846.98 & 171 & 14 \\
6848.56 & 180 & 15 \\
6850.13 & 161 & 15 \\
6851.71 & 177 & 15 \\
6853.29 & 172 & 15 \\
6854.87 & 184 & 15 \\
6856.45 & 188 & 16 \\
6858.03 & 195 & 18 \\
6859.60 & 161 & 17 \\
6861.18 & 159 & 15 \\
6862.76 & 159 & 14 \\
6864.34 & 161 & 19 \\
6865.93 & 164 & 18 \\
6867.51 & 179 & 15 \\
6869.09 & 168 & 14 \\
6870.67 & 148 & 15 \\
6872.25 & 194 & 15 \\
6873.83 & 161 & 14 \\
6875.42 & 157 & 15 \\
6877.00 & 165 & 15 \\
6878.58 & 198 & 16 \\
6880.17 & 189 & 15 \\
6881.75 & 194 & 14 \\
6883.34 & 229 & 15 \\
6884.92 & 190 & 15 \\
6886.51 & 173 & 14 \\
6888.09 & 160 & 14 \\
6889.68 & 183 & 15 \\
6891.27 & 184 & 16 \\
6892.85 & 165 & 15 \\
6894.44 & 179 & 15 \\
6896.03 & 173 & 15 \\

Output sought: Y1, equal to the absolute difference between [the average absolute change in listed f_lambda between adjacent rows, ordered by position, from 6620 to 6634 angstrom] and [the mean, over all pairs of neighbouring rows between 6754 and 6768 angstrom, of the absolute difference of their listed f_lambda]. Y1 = 0.9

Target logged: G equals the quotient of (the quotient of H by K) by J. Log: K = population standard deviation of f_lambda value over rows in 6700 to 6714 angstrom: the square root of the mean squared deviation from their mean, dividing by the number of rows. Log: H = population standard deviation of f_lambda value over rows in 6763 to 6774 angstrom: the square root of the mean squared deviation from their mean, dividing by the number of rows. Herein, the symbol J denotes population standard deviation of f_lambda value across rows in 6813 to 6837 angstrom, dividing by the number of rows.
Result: 0.10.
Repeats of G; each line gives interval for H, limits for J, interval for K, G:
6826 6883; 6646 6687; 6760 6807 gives 0.06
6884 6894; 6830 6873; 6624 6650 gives 0.05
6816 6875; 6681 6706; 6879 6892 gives 0.05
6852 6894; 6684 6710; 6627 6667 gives 0.10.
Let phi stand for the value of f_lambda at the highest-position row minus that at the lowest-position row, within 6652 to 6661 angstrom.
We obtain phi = -13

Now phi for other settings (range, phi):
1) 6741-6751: -8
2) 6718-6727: -129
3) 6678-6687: 0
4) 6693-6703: 21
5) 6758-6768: 64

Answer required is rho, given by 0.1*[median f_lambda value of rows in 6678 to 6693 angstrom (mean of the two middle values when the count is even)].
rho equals 18.0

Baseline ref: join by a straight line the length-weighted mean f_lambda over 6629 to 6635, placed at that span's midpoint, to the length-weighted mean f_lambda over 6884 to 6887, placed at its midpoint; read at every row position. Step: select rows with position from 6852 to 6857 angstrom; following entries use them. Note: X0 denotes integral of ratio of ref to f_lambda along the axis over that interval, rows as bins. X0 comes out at 5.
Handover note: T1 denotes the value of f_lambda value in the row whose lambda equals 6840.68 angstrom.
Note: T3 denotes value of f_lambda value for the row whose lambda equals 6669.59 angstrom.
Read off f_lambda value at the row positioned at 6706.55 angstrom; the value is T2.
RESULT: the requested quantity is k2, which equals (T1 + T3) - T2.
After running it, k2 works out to 180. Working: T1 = 173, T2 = 162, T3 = 169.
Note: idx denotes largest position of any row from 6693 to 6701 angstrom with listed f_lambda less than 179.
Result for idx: 6694.21 angstrom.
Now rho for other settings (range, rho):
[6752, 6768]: 16.9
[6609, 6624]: 16.7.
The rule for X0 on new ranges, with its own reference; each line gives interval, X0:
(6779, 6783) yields 4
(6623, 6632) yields 10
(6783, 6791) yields 9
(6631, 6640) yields 9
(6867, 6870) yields 3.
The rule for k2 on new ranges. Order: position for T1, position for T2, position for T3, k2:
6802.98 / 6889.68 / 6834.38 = 153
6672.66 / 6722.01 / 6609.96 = 194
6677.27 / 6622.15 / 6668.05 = 264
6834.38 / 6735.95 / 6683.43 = 73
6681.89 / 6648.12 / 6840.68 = 177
